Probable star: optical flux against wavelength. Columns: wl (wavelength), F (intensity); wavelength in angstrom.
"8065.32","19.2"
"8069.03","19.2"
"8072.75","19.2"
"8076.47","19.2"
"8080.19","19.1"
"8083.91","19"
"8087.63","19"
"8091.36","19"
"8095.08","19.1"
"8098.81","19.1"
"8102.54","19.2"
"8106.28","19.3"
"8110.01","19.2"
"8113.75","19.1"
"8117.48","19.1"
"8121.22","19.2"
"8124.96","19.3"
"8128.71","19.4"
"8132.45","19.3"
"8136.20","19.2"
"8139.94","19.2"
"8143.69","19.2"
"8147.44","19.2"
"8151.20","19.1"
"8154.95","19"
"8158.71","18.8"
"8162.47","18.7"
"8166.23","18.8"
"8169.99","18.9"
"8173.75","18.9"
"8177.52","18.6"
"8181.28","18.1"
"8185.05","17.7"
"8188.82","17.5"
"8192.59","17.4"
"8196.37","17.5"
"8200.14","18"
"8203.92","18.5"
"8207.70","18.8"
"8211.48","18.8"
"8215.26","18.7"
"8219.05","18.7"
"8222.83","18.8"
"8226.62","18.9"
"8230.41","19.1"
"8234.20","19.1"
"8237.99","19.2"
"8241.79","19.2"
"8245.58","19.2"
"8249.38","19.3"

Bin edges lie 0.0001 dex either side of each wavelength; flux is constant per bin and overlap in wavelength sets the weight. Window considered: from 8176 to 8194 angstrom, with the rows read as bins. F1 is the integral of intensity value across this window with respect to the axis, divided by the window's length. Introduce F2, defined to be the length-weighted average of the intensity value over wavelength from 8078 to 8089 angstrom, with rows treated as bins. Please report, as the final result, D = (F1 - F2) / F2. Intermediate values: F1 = 17.9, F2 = 19.0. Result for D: -0.062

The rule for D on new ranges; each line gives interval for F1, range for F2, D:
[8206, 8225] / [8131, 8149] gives -0.024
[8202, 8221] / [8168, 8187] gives 0.014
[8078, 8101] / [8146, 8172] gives 0.007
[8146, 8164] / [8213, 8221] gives 0.013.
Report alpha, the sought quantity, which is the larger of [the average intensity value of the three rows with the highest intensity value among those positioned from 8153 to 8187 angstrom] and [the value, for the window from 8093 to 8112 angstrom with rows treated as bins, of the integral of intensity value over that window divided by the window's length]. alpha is 19.18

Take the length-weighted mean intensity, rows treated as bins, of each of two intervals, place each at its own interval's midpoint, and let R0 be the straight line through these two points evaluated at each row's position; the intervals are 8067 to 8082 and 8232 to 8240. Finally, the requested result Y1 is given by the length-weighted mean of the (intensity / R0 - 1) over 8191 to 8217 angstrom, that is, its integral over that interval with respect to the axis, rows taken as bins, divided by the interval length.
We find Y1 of -0.047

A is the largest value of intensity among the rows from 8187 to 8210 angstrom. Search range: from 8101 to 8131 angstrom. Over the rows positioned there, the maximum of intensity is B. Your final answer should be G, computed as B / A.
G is 1.03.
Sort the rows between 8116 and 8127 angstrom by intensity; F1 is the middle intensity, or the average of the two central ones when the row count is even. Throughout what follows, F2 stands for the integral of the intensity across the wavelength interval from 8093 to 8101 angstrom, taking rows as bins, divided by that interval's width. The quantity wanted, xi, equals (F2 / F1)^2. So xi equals 0.99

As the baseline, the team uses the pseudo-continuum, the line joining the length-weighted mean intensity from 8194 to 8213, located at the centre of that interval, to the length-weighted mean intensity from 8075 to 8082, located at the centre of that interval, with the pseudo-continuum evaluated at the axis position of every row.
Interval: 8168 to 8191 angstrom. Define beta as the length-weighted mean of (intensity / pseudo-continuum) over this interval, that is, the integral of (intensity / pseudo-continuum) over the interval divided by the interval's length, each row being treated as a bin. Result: 0.99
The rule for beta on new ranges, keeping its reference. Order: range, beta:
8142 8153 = 1.03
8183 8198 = 0.95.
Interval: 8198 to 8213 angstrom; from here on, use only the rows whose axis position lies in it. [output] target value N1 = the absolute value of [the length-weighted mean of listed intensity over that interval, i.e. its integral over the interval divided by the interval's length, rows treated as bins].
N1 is 18.5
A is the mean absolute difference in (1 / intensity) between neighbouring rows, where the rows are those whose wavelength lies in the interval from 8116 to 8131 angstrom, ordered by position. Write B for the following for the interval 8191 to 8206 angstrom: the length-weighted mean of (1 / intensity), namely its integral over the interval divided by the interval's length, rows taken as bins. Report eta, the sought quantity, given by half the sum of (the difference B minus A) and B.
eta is 0.0558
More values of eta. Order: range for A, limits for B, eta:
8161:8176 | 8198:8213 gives 0.0540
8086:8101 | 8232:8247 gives 0.0521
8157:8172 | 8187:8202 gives 0.0567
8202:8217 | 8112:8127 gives 0.0520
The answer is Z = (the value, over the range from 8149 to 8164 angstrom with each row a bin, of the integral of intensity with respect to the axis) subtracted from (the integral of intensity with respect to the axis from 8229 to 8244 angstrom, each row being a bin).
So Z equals 4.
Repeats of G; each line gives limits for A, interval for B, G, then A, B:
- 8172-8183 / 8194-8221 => 0.99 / 18.9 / 18.8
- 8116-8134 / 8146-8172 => 0.99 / 19.4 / 19.2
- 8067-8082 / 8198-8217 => 0.98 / 19.2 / 18.8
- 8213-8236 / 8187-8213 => 0.98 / 19.1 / 18.8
